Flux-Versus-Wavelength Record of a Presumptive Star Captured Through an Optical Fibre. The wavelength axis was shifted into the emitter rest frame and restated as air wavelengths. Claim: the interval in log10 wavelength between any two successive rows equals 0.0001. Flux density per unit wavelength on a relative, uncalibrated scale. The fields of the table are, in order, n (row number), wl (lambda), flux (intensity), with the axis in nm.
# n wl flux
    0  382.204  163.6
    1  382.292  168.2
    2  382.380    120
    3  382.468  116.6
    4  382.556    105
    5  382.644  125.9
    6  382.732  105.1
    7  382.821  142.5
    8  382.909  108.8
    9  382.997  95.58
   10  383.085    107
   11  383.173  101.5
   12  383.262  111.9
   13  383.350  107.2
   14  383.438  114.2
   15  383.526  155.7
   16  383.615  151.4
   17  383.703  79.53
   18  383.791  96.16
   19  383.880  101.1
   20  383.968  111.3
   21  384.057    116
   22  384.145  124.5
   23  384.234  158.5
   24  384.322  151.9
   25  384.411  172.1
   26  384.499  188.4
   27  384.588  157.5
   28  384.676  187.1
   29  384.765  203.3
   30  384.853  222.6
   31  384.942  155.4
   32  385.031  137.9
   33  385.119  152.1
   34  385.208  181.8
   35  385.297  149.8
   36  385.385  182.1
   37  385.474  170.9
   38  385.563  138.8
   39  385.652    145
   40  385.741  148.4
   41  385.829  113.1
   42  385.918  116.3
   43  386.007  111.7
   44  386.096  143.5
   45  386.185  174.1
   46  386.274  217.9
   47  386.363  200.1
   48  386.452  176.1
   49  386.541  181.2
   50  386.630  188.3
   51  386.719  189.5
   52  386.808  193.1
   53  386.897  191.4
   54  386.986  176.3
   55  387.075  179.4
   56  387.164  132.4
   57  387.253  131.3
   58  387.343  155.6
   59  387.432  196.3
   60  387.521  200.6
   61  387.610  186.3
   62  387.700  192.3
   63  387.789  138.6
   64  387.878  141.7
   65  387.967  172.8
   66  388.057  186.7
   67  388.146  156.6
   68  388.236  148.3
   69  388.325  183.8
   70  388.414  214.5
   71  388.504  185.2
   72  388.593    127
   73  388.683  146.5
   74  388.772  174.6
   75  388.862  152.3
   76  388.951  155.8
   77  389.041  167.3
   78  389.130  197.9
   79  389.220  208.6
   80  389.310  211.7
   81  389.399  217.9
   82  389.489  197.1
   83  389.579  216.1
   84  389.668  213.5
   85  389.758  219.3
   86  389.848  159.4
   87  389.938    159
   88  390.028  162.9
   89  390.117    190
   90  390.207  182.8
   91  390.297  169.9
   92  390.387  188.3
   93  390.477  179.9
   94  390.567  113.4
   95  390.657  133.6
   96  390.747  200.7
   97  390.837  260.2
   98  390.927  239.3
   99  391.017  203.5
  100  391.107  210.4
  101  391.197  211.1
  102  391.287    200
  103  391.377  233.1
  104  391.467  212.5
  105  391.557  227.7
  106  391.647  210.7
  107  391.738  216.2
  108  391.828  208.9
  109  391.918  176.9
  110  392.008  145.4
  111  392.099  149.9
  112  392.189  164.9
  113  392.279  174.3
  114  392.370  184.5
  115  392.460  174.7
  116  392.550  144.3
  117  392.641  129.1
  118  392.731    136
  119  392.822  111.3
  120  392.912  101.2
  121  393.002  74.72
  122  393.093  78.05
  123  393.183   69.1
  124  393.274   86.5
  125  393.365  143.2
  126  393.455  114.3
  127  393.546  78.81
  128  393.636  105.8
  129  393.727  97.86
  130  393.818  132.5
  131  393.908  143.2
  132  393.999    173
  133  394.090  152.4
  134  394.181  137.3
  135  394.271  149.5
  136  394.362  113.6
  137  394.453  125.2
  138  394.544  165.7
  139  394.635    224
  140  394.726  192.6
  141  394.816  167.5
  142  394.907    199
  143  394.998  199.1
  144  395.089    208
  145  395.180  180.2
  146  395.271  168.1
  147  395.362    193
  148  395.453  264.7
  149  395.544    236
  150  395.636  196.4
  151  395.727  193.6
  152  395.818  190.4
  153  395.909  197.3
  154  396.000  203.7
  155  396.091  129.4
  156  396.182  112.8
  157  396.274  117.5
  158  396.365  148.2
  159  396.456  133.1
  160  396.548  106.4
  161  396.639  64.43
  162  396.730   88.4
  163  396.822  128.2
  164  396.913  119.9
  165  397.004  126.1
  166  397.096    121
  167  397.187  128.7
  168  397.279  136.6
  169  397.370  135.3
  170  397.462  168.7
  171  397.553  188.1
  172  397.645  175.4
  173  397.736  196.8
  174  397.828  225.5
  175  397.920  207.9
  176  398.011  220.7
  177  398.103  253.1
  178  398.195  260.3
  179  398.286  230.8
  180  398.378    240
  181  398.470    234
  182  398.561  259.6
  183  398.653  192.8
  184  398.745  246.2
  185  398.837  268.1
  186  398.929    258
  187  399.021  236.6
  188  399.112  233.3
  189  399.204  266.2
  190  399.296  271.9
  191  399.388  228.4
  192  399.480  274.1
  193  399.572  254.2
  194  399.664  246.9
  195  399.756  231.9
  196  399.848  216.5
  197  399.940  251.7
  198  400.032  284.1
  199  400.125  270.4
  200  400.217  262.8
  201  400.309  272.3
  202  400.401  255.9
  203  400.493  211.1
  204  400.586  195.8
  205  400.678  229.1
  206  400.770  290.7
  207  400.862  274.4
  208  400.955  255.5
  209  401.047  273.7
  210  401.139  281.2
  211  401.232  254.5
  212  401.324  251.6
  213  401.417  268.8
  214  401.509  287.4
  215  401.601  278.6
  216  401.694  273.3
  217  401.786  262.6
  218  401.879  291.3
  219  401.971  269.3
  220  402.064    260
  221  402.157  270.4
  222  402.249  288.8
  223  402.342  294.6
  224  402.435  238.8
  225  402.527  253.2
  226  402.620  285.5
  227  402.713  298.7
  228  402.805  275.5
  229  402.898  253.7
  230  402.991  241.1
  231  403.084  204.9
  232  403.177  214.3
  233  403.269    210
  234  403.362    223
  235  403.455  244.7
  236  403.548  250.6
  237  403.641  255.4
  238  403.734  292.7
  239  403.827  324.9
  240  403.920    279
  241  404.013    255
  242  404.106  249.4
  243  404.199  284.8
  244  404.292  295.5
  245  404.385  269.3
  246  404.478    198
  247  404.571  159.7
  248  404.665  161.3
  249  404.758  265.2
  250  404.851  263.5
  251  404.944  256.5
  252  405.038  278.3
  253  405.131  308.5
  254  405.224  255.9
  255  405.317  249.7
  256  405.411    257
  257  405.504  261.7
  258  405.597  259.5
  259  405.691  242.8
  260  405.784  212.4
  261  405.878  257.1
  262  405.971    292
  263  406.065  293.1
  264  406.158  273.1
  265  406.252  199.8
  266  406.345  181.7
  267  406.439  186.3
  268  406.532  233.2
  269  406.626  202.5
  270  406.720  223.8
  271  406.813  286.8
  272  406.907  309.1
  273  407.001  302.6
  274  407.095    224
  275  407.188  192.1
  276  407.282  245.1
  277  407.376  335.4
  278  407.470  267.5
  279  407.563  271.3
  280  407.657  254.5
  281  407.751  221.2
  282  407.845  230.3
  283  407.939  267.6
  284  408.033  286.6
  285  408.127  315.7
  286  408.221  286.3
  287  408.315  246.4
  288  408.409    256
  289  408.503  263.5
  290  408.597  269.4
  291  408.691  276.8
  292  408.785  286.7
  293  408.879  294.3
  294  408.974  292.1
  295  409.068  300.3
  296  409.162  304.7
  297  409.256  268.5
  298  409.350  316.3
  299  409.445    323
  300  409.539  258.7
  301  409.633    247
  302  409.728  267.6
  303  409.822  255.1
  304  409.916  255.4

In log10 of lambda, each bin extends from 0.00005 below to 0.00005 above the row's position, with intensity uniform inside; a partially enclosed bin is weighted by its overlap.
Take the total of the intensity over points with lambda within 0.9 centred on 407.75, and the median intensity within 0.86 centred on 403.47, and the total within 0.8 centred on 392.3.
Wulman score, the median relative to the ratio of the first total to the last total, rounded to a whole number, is 144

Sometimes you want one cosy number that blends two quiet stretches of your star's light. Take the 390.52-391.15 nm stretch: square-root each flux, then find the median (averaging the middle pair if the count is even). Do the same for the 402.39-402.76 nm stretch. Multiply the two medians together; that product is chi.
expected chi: 234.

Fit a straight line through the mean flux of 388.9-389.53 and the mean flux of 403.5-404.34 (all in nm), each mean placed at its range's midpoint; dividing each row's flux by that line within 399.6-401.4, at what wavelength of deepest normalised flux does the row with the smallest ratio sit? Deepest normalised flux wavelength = 400.586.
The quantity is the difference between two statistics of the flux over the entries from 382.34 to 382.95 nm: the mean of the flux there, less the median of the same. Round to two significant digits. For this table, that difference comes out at 1.1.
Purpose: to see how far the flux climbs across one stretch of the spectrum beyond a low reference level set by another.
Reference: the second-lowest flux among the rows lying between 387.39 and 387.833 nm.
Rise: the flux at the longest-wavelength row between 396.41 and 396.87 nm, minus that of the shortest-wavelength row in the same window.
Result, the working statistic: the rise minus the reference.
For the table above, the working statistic -191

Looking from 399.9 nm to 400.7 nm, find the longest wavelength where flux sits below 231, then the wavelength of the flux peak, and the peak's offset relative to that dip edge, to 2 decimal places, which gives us -0.65 nm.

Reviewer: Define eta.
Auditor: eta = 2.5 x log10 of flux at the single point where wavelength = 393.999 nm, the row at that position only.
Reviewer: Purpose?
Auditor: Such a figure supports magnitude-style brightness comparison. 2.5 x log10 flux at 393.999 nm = 5.6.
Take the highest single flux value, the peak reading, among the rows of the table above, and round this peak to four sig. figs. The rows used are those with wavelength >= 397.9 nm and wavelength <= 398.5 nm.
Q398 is 260.3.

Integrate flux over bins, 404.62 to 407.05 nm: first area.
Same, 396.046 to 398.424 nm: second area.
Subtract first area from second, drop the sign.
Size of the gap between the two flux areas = 228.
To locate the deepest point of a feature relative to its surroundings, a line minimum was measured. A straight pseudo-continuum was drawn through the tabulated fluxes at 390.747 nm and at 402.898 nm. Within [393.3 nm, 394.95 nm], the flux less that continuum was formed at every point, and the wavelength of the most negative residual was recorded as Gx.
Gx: 393.546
